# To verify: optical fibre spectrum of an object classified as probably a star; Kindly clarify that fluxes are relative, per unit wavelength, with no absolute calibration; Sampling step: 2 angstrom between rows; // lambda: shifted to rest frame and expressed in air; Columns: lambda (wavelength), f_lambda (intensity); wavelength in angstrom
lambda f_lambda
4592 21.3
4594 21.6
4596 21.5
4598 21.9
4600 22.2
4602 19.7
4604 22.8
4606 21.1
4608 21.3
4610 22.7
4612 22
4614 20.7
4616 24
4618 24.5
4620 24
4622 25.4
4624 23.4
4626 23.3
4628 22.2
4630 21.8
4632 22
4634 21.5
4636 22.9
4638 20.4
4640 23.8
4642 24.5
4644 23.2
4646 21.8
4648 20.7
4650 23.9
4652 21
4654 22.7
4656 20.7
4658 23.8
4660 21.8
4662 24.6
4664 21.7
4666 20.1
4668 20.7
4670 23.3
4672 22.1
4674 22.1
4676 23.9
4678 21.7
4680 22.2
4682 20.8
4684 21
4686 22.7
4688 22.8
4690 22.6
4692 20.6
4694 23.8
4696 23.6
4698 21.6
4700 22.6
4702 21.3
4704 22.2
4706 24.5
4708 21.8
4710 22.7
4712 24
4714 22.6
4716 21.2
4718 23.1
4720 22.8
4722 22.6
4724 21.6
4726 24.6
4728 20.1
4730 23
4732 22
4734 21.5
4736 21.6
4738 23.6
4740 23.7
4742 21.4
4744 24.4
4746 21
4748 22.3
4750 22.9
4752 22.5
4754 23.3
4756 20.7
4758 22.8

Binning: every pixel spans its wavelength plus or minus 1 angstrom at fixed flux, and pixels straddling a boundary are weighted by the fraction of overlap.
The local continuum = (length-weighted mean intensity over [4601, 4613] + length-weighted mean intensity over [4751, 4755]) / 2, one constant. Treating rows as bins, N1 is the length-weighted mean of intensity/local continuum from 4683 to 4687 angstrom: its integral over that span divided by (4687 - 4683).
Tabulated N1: 0.98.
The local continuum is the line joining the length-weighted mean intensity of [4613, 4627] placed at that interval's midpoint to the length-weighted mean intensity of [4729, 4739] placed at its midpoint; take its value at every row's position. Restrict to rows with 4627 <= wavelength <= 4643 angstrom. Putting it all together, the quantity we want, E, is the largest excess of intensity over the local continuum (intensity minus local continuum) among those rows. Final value 1.1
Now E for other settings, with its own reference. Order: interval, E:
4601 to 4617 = 0.3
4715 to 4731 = 2.2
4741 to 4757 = 2.2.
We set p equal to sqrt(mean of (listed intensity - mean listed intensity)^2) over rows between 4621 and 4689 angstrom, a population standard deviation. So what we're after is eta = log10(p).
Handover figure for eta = 0.117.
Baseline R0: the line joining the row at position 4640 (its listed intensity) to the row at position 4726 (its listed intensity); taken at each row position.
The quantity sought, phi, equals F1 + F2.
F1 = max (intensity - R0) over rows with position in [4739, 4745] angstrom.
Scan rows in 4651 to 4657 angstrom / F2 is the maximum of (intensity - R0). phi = -1.6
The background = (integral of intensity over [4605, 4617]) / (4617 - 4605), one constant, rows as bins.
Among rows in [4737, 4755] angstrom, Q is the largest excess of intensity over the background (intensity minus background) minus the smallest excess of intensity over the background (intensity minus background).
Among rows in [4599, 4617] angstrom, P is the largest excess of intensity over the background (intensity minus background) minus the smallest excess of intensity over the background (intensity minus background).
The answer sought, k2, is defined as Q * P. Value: 15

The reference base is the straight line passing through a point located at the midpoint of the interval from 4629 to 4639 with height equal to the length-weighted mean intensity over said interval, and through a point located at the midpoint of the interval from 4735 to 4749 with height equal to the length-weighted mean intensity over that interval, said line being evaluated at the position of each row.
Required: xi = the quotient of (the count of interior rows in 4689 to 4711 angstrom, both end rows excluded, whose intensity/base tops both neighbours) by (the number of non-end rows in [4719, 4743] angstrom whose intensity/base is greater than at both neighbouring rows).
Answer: 1.0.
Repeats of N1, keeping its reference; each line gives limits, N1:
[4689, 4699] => 1.01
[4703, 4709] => 1.03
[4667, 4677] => 1.01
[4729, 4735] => 1.00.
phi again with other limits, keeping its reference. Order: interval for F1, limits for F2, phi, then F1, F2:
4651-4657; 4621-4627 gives 0.5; -1.23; 1.8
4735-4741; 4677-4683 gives -3.0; -1.03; -2.0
